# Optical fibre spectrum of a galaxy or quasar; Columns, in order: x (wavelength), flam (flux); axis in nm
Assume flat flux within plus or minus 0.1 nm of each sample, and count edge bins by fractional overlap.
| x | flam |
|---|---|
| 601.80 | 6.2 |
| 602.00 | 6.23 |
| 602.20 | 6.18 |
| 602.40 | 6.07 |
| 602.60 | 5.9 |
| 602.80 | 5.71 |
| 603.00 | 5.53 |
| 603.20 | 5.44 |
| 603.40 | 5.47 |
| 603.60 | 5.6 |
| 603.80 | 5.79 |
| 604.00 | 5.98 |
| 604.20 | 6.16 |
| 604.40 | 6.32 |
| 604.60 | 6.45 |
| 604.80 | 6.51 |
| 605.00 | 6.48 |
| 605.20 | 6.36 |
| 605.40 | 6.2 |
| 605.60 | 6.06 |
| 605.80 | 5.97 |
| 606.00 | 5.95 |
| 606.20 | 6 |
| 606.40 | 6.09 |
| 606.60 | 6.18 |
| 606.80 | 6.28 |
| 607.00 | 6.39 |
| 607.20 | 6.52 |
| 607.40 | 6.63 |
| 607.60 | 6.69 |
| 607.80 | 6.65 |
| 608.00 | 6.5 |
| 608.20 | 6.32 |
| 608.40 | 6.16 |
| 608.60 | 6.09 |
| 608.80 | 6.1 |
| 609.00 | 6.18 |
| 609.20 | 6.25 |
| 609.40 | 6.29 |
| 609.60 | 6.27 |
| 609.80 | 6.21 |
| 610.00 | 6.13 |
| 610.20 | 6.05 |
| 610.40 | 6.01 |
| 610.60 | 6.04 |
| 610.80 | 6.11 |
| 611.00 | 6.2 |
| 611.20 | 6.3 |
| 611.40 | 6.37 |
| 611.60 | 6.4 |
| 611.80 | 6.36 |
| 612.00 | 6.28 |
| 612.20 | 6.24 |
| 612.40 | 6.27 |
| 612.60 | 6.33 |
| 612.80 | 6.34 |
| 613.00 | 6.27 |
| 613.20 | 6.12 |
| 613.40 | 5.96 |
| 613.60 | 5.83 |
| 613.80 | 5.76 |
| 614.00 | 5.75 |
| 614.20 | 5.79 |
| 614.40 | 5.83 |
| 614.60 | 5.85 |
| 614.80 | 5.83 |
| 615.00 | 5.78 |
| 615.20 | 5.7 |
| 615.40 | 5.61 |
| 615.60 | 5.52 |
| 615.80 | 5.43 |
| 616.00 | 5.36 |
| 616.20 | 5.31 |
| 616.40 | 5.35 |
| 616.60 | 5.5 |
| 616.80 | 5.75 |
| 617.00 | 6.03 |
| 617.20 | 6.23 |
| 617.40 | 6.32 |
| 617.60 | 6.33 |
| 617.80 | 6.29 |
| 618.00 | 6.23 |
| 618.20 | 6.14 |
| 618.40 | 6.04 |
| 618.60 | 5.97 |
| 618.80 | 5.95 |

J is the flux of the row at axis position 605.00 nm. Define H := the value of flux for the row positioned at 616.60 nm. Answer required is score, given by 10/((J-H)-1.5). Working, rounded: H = 5.5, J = 6.48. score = -19.2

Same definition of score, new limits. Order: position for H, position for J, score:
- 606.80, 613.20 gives -6.0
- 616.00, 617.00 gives -12.0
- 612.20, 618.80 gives -5.6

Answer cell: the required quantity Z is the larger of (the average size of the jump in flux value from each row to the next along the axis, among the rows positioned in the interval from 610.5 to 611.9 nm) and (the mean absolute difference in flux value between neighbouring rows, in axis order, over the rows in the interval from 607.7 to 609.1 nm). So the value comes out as 0.108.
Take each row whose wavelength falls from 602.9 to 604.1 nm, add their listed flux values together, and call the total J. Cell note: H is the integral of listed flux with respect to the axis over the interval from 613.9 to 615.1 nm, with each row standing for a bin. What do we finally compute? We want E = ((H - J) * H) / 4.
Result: -47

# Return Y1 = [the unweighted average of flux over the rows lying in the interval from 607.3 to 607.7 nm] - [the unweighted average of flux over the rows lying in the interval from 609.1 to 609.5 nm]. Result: 0.4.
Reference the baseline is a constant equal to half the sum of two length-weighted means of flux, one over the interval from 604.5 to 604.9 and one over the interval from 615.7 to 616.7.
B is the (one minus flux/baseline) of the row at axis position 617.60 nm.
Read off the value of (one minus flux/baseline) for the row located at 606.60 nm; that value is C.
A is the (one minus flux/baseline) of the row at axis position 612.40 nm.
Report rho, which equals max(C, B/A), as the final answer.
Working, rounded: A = -0.056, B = -0.07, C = -0.04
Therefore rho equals 1.18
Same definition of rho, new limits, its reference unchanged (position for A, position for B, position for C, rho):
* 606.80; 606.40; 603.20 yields 0.45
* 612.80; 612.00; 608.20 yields 0.85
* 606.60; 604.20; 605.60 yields 0.92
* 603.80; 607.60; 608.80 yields -0.03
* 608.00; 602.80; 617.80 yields -0.06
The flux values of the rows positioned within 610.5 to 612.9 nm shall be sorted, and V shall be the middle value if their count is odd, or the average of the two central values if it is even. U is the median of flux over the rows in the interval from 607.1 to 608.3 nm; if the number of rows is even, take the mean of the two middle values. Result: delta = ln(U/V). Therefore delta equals 0.04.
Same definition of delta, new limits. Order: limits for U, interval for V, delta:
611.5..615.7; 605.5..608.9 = -0.05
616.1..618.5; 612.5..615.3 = 0.04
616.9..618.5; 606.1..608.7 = -0.01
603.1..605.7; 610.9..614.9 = -0.01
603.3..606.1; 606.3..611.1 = -0.02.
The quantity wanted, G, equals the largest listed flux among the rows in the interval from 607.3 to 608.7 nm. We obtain 6.69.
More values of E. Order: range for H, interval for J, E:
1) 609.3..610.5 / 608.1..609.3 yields -55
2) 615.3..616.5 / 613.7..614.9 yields -46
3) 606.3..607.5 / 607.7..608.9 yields -58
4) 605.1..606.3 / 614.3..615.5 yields -50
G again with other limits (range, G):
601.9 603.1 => 6.23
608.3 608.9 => 6.16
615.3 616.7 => 5.61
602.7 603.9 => 5.79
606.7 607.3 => 6.52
